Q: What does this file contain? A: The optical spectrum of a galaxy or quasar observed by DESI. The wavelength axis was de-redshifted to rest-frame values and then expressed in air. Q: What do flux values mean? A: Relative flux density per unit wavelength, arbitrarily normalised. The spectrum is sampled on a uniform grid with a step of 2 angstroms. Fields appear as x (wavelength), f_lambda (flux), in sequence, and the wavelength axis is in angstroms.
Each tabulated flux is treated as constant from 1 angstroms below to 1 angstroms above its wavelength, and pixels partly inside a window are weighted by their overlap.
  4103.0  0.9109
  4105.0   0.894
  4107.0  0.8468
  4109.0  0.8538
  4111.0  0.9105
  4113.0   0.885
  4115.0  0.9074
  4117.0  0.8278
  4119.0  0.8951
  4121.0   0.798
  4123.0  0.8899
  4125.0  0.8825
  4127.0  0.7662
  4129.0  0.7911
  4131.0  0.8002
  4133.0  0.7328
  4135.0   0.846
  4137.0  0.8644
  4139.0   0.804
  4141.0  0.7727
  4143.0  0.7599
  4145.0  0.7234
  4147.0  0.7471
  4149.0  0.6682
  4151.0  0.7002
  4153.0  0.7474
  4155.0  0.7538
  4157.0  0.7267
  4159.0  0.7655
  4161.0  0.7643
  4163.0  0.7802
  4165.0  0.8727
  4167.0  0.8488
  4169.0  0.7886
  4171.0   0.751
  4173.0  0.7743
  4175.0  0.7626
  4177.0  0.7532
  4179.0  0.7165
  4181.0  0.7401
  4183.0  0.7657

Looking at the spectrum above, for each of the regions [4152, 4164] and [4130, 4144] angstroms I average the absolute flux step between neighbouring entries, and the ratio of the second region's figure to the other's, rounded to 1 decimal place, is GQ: 2.8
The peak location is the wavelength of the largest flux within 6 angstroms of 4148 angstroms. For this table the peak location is 4143.0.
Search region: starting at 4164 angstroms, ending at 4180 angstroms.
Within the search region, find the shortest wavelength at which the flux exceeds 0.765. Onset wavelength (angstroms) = 4165.0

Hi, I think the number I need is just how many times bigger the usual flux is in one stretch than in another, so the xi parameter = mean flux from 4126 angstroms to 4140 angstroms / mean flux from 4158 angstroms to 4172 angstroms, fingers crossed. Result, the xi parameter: 1.01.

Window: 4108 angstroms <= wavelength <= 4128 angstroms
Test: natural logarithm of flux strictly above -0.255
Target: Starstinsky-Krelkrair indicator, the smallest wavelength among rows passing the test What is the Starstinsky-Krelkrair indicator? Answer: 4109.0 angstroms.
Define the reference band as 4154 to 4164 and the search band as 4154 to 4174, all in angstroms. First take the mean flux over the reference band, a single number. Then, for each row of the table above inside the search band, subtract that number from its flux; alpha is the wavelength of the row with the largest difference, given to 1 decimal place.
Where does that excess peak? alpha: 4165.0 angstroms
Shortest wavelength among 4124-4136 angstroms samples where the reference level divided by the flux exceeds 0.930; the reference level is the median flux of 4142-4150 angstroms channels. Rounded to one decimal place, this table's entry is 4127.0 angstroms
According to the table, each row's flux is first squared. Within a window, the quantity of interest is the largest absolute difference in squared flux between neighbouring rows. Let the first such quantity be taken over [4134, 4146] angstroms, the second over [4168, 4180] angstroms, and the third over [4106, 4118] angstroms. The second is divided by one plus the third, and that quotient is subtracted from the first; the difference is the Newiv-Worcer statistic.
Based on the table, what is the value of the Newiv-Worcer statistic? 0.05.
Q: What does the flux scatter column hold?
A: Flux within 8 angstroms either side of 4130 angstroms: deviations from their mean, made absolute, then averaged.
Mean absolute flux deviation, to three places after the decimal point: 0.049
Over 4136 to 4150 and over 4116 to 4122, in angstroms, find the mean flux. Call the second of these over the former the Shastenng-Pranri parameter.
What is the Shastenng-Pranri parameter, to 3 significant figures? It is 1.10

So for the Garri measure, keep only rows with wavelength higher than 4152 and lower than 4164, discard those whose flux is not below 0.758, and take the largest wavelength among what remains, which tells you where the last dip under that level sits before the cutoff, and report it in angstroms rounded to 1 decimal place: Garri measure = 4157.0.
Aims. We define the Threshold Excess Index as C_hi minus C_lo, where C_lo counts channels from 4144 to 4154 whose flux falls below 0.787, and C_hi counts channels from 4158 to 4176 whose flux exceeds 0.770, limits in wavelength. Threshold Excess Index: 0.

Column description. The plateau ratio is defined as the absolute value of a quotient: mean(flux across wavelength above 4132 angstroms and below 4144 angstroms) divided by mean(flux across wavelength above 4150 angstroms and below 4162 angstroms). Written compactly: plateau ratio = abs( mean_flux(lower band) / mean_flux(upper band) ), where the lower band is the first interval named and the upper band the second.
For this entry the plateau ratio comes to 1.07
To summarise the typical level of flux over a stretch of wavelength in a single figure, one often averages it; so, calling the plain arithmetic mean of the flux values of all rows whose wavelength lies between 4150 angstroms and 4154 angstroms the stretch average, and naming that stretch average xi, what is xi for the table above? 0.724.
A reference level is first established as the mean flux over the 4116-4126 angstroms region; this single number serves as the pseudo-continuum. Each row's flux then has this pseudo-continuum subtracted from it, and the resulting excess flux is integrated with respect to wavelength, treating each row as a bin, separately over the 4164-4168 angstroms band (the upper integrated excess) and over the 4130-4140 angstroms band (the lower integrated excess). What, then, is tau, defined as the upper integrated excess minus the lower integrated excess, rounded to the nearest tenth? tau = 0.5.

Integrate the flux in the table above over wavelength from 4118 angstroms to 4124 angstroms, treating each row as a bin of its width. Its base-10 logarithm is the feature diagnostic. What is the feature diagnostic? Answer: 0.71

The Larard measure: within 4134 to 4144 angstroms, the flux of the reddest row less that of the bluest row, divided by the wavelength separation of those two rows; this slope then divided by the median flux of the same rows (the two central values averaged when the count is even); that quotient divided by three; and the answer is -0.004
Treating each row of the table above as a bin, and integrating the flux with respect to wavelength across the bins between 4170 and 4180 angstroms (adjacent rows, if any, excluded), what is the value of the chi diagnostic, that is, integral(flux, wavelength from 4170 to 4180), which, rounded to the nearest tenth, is 7.5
